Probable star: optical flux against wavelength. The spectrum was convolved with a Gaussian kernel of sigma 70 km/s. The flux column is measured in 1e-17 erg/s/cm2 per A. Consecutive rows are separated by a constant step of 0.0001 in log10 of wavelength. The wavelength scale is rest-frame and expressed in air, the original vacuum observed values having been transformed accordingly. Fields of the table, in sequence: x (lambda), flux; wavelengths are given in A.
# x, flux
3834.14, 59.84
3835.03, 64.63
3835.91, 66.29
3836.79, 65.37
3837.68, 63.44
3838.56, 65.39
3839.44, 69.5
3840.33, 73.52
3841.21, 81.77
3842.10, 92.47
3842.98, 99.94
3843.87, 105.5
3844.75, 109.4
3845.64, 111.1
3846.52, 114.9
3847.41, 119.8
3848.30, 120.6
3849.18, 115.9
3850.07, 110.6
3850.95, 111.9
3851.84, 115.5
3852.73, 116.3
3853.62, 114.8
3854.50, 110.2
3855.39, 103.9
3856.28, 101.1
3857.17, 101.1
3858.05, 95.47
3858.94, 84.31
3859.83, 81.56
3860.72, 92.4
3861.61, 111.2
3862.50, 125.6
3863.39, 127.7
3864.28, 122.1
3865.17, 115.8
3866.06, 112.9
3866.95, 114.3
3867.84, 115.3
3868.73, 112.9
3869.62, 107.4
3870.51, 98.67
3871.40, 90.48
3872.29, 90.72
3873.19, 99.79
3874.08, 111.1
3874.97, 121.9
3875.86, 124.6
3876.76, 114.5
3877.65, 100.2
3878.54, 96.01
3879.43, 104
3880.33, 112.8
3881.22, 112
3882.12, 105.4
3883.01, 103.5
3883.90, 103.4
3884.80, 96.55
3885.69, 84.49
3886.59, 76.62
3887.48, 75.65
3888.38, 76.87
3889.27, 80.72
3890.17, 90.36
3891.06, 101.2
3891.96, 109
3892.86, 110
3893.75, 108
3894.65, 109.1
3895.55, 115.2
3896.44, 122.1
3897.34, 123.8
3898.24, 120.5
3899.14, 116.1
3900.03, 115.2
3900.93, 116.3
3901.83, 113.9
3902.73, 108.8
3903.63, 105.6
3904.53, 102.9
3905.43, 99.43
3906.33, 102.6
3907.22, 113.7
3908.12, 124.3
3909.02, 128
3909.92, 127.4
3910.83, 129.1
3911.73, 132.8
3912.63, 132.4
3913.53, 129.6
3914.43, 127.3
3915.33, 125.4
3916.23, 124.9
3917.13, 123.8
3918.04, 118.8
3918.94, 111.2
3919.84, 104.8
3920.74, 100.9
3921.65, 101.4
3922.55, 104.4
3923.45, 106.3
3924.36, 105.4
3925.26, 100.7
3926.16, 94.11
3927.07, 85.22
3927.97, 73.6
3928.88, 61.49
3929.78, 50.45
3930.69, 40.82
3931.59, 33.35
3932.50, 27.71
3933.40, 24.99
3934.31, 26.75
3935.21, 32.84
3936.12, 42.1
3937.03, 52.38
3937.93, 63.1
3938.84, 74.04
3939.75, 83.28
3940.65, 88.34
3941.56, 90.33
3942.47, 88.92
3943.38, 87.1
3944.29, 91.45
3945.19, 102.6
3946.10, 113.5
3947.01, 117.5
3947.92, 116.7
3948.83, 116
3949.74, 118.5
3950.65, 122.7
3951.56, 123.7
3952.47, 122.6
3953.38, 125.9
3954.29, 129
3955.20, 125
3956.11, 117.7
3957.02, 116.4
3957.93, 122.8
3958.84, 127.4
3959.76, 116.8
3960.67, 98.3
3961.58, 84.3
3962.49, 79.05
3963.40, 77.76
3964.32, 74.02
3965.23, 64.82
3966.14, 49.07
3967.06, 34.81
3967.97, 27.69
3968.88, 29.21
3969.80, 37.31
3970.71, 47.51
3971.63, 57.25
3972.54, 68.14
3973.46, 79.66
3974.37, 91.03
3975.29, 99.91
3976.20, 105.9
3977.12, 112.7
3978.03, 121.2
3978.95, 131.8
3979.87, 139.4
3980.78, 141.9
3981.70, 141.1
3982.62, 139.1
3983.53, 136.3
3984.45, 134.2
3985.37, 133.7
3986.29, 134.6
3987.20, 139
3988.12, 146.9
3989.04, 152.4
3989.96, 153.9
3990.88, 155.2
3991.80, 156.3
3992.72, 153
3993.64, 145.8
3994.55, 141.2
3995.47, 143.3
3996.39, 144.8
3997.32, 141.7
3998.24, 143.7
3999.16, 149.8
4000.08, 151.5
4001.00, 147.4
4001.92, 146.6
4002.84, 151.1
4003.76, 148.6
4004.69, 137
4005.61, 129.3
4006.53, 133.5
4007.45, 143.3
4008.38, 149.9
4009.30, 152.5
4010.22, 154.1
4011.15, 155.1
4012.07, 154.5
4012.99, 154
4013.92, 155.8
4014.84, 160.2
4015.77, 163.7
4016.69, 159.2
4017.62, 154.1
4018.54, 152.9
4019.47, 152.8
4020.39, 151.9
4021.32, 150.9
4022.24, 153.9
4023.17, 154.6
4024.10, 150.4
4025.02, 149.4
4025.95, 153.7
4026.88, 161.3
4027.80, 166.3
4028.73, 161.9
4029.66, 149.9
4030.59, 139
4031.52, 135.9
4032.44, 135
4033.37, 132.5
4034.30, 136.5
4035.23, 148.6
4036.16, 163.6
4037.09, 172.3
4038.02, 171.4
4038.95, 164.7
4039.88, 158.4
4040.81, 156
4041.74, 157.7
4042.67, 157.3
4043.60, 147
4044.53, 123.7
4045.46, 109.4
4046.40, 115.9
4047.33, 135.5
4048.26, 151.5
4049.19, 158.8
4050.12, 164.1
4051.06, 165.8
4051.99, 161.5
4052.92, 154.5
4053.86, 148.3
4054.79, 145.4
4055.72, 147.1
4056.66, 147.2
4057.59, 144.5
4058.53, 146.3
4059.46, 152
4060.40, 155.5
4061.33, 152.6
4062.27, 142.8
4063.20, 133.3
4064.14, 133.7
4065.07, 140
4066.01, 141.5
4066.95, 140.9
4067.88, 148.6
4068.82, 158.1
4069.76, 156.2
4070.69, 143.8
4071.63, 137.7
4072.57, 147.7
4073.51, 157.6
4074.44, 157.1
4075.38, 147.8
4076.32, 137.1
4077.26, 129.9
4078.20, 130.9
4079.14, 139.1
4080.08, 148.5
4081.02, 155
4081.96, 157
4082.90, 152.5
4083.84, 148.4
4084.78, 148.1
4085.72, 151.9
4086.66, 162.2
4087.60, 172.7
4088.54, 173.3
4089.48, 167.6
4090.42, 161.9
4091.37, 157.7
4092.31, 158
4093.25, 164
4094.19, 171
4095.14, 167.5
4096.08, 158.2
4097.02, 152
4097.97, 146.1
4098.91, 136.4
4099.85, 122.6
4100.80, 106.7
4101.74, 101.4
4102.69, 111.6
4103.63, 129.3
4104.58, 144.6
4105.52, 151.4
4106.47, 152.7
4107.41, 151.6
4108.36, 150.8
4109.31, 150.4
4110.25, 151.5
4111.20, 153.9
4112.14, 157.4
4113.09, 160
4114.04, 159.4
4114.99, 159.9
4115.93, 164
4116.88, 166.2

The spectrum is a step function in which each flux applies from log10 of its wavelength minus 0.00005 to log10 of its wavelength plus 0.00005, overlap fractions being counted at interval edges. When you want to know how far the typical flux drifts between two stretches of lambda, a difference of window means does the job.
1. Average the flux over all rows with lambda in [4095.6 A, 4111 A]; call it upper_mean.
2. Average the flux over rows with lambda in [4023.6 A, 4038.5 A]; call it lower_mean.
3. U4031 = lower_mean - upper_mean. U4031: 13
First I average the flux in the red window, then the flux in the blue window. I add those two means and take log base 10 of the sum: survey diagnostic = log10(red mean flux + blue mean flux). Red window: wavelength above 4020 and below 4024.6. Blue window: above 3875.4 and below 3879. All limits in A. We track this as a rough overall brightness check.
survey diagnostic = 2.42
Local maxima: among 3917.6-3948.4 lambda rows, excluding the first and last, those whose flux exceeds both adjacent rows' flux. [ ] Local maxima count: 3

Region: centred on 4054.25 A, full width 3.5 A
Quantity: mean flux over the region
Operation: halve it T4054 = 74.4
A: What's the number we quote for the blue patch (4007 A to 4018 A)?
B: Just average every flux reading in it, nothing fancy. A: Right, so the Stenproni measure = 155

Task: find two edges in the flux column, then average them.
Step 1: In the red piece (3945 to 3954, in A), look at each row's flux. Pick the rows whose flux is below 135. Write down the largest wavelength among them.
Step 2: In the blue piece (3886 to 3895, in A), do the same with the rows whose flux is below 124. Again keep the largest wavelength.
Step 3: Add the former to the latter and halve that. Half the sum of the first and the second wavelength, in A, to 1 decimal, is 3924.0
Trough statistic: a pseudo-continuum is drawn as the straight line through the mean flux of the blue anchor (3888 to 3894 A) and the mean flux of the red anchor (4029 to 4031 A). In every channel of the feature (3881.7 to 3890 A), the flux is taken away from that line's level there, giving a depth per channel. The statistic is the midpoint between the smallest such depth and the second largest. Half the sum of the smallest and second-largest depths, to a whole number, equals 3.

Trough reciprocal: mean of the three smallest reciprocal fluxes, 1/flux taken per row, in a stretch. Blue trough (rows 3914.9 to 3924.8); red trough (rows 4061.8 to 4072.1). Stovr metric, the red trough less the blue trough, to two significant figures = -0.0015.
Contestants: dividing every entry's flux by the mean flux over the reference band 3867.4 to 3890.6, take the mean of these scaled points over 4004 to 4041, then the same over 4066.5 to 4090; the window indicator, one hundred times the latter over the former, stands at 99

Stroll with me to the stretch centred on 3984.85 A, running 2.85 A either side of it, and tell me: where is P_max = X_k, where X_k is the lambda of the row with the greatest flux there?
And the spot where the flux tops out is 3982.62 A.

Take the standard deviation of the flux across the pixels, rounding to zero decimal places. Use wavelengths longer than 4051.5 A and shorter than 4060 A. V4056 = 5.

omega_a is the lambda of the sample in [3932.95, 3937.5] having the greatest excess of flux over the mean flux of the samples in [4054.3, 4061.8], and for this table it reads 3937.03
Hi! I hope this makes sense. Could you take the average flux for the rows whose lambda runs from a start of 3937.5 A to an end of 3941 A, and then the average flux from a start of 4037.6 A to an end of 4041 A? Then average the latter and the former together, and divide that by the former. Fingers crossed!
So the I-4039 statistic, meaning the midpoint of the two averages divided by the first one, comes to 1.6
